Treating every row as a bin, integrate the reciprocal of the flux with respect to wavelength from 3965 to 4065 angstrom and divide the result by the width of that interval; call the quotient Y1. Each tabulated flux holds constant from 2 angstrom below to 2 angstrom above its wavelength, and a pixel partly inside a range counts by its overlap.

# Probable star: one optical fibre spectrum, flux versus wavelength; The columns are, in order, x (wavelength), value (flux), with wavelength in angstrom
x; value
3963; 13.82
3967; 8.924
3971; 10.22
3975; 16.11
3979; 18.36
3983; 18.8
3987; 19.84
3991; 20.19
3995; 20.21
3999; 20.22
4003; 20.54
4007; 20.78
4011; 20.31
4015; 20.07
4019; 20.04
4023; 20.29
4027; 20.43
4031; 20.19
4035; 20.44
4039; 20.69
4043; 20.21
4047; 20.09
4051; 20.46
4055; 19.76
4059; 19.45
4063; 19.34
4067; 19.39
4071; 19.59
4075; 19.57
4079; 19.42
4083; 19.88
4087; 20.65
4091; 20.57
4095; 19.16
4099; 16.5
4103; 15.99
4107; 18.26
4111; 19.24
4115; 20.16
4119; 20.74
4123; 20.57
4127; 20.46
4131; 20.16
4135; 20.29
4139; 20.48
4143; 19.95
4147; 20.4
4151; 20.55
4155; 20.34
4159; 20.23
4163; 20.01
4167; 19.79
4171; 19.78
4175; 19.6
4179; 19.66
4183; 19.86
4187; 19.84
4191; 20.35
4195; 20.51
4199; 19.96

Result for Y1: 0.0548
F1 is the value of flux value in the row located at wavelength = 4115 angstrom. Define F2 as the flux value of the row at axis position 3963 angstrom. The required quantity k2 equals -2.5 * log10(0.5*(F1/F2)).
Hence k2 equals 0.34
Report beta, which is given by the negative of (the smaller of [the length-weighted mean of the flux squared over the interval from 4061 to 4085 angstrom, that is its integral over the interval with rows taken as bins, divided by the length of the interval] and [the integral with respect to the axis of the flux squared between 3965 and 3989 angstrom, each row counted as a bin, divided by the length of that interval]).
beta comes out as -255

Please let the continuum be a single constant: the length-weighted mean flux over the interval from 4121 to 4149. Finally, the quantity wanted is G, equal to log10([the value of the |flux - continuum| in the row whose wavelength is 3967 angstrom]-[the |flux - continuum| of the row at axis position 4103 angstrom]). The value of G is 0.8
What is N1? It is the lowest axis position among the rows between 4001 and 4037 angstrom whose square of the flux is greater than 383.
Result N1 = 4003 angstrom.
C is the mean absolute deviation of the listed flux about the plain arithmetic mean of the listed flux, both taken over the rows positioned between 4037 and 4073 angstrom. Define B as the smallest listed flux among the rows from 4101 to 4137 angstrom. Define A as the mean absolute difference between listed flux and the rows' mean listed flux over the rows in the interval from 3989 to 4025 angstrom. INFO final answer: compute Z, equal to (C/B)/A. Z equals 0.16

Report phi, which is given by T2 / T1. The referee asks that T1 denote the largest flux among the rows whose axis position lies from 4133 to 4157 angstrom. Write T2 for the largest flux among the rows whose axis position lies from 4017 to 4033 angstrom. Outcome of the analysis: 0.99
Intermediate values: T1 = 20.55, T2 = 20.43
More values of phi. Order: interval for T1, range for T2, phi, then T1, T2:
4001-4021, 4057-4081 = 0.94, 20.78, 19.59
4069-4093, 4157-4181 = 0.98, 20.65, 20.23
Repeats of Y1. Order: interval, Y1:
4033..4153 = 0.0508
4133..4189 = 0.0499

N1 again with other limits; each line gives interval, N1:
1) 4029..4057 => 4031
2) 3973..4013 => 3987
